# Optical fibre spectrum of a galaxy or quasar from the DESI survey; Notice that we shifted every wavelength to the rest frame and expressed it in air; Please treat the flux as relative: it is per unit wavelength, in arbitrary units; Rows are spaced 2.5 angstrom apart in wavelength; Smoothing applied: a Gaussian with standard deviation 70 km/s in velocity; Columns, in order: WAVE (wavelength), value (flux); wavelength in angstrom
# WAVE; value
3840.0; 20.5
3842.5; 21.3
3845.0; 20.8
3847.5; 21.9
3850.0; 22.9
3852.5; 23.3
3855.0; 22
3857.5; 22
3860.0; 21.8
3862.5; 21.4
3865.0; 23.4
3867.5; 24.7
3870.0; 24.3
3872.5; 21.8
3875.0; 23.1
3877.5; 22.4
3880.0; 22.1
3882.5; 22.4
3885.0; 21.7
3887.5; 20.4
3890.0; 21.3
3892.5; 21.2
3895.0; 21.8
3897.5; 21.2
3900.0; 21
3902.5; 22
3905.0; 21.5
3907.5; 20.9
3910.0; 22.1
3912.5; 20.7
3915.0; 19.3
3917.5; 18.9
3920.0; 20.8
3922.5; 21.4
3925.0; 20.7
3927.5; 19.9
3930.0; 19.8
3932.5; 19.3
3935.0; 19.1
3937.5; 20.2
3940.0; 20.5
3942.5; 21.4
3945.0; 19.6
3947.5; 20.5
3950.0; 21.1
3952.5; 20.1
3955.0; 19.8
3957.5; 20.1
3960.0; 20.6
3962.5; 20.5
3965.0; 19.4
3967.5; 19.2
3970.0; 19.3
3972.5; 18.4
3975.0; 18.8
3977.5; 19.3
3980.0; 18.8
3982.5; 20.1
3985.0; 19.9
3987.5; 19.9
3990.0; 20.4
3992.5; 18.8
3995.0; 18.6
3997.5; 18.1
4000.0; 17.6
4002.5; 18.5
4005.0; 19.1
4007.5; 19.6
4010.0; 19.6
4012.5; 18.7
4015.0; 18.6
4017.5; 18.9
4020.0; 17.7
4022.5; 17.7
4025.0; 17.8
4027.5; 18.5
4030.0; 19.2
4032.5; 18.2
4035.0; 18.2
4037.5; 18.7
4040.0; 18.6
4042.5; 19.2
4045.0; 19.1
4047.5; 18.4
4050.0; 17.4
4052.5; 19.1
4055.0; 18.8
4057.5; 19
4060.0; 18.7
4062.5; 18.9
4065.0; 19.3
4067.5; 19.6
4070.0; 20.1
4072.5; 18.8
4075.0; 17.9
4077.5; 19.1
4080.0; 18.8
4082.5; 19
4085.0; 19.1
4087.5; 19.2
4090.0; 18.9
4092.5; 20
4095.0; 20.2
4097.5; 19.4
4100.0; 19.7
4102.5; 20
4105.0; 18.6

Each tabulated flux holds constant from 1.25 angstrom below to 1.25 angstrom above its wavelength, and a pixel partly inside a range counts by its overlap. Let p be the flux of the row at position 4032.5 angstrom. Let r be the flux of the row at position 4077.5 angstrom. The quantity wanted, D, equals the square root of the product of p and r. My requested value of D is 18.6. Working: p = 18.2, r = 19.1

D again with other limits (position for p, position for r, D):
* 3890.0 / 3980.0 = 20.0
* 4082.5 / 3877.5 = 20.6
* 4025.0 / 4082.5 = 18.4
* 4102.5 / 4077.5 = 19.5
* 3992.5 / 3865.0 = 21.0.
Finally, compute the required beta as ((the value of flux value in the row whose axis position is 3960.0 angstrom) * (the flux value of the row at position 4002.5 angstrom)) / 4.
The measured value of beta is 95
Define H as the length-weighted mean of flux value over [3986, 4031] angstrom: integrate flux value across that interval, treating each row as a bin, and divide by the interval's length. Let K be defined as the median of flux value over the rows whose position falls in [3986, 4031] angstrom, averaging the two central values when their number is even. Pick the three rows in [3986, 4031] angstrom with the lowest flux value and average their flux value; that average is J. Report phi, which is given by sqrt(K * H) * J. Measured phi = 330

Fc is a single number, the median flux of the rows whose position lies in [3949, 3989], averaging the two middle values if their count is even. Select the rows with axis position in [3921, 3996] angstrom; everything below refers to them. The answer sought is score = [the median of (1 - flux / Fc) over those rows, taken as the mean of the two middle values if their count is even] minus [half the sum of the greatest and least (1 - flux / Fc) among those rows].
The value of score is 0.000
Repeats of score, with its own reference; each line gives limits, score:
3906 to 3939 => 0.015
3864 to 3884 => 0.025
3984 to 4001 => 0.010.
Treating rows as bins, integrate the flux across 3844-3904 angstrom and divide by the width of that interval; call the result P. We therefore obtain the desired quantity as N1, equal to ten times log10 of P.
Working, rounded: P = 22.1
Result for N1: 13.4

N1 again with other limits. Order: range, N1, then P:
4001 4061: 12.7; 18.6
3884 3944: 13.2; 20.7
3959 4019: 12.8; 19.2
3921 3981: 13.0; 19.9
